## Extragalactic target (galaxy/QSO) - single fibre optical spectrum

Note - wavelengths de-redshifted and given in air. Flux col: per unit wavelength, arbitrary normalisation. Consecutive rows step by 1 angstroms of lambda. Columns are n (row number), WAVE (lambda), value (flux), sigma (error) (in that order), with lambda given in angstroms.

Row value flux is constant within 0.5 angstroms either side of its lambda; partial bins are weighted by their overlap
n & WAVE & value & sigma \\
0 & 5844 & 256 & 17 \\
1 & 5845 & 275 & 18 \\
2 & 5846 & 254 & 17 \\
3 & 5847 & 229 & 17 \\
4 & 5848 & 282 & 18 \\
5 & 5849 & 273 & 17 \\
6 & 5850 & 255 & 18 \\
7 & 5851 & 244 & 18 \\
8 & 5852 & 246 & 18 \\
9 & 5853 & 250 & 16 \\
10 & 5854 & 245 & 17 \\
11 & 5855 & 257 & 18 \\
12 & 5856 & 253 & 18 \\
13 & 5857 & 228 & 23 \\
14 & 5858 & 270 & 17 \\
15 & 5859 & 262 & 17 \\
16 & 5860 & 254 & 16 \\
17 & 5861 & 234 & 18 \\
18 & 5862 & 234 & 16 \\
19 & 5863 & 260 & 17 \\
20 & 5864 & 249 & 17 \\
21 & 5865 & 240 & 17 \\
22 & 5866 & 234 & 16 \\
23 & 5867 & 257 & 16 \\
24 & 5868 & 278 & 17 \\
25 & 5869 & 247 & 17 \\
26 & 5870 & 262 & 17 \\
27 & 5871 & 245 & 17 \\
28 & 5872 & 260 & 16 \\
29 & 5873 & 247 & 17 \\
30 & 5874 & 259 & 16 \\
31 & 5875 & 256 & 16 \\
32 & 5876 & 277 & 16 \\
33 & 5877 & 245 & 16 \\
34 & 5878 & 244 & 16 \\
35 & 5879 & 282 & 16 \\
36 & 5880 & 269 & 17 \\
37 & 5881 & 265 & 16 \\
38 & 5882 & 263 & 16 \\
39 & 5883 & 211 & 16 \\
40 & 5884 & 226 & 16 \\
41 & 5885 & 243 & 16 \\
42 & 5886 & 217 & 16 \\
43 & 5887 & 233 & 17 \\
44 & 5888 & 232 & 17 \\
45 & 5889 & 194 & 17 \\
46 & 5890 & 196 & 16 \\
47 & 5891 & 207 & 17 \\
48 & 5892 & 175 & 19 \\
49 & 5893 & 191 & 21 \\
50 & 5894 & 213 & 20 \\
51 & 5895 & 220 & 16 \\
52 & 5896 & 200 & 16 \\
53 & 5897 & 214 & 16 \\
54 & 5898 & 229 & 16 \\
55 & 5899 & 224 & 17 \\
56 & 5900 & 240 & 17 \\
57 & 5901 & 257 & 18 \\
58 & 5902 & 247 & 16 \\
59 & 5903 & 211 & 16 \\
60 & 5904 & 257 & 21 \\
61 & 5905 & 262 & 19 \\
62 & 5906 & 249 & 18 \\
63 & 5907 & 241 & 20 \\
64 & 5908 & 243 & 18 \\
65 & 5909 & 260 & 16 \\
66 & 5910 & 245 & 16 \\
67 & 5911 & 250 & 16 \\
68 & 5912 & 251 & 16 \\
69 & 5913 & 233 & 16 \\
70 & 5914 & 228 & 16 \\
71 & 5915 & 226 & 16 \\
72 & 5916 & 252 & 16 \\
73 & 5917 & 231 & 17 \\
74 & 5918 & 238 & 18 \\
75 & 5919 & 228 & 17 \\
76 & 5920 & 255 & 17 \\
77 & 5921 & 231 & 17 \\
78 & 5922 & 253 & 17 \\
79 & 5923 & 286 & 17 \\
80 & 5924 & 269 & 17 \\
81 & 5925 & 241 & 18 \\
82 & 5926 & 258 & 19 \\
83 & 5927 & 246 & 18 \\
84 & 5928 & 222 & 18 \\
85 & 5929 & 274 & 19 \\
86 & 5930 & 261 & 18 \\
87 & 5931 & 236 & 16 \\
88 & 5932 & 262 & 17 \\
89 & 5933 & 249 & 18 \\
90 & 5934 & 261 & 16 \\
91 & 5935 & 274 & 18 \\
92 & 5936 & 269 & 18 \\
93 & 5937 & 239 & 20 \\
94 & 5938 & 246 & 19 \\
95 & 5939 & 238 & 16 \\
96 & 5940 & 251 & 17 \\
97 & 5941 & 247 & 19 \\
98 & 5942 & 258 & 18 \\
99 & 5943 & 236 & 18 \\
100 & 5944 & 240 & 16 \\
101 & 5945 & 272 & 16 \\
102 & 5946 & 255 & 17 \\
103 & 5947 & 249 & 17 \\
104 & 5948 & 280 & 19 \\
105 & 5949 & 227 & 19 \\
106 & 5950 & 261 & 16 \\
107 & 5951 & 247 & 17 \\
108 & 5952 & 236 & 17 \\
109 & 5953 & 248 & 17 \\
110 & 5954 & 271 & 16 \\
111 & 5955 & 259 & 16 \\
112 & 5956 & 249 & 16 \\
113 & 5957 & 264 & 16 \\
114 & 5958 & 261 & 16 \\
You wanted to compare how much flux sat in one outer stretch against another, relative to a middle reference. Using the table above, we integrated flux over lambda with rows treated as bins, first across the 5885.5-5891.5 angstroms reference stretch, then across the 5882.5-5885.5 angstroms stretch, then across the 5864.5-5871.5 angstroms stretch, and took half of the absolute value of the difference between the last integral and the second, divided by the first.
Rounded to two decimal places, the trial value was 0.42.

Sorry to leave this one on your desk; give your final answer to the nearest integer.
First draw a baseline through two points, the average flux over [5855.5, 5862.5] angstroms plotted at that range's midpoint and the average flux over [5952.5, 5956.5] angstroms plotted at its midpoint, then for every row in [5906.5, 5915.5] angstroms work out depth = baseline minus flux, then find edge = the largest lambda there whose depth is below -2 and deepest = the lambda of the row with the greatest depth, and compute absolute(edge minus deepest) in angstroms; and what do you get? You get 6 angstroms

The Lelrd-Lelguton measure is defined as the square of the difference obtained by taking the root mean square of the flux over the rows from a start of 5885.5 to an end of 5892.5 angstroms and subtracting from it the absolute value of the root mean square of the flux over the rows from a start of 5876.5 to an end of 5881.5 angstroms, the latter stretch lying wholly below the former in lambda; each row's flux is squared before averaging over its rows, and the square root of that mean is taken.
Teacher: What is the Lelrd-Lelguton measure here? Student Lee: 2784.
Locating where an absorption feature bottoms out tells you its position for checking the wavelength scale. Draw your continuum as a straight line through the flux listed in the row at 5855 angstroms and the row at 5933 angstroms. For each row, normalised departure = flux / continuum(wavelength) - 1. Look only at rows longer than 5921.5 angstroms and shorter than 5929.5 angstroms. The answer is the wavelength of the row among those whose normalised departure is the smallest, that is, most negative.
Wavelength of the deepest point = 5928 angstroms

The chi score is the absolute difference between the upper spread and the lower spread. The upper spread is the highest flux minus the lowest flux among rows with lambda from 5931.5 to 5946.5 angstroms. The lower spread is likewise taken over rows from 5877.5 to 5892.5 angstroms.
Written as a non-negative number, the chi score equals 69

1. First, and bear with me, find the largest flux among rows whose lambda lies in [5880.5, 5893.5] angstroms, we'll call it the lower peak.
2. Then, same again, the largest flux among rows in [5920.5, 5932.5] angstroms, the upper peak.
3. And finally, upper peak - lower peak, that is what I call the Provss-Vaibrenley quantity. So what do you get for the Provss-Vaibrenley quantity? 21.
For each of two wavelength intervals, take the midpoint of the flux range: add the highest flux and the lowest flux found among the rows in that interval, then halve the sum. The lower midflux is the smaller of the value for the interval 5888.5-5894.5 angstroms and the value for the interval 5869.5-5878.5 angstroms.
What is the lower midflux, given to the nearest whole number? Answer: 194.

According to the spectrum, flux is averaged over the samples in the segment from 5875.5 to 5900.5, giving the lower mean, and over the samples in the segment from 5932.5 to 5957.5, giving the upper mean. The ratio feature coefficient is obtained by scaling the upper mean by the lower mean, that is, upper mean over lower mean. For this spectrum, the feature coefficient 1.11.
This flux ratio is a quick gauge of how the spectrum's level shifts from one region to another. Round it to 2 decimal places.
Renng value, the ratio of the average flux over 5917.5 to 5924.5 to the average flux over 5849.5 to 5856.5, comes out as 1.01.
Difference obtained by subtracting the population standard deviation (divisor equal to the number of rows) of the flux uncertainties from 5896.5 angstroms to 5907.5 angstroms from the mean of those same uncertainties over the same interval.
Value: 16.0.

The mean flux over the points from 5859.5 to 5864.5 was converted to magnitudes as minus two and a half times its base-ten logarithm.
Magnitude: -5.98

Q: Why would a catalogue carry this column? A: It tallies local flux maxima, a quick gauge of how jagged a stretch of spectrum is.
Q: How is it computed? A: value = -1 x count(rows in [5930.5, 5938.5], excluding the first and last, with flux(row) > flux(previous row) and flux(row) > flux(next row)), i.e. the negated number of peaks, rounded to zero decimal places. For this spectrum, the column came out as -2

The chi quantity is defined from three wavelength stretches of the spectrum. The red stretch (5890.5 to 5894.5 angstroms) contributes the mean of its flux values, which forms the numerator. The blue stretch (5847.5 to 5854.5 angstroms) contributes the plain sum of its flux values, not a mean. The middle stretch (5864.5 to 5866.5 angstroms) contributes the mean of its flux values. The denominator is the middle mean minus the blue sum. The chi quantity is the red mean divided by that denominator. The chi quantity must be -0.13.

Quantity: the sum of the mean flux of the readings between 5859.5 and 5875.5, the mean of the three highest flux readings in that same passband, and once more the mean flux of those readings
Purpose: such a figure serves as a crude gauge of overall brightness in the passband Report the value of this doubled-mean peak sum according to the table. 769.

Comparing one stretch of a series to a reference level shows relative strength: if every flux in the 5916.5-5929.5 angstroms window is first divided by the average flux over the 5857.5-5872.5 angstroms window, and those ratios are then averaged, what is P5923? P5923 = 0.99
